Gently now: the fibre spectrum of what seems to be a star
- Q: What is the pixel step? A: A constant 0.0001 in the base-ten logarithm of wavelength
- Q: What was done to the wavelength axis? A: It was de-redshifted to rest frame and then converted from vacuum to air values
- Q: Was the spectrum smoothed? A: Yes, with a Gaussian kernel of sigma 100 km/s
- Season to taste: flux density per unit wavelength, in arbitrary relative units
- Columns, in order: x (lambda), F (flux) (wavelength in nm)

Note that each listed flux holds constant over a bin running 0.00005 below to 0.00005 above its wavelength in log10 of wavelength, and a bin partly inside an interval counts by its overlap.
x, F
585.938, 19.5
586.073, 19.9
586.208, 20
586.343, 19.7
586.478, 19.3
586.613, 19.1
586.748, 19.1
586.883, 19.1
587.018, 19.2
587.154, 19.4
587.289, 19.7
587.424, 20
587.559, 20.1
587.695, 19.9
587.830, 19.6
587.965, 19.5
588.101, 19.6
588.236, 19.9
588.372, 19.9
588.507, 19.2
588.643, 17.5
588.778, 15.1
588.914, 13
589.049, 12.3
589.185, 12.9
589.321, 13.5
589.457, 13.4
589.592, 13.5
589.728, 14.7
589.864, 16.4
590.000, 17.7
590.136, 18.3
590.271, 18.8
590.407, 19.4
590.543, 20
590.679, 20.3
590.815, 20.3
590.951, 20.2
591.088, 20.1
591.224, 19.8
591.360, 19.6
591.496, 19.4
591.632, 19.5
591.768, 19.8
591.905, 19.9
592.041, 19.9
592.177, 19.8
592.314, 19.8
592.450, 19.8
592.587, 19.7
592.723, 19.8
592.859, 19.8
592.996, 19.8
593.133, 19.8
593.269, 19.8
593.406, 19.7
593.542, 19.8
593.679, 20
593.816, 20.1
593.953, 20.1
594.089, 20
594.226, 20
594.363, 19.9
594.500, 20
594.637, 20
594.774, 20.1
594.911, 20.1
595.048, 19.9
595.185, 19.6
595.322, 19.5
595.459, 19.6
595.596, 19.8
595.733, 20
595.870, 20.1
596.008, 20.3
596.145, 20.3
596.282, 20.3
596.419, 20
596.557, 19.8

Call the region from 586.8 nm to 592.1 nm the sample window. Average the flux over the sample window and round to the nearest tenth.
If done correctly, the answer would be 18.2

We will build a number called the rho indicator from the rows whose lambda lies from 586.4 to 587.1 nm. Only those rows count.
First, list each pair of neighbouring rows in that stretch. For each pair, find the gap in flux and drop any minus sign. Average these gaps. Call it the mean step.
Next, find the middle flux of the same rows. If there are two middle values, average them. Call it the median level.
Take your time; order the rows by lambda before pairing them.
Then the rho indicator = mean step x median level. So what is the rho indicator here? 1.4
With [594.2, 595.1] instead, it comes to 1.7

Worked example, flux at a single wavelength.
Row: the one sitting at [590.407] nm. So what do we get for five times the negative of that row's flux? -97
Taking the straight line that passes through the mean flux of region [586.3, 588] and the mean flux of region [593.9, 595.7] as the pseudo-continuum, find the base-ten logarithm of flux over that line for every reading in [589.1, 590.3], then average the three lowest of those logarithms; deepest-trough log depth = -0.170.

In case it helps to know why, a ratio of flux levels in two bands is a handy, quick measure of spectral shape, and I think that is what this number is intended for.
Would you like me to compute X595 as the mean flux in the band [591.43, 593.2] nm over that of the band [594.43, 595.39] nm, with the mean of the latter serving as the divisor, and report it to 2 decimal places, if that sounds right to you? 0.99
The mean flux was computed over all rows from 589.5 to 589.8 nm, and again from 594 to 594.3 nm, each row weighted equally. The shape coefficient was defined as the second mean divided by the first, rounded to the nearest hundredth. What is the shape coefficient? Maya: 1.42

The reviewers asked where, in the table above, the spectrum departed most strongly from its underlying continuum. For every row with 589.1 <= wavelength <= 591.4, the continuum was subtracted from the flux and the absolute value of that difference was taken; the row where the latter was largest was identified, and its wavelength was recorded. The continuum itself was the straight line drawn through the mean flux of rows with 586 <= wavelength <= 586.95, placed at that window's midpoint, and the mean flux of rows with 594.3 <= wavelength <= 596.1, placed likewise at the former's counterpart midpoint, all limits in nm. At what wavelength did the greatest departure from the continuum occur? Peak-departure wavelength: 589.185 nm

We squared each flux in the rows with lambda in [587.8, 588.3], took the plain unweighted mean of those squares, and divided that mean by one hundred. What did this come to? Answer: 3.86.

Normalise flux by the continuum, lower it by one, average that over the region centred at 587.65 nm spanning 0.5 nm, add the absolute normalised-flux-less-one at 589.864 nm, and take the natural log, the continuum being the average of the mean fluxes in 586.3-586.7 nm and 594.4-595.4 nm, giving -1.7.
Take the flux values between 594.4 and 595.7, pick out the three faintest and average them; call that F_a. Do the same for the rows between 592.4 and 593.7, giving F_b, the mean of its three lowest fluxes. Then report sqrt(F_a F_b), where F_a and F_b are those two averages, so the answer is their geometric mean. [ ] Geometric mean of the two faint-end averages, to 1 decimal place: 19.6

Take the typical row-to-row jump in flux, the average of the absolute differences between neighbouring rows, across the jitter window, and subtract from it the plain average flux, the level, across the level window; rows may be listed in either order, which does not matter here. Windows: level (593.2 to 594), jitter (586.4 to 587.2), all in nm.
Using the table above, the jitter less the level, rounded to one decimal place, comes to -19.8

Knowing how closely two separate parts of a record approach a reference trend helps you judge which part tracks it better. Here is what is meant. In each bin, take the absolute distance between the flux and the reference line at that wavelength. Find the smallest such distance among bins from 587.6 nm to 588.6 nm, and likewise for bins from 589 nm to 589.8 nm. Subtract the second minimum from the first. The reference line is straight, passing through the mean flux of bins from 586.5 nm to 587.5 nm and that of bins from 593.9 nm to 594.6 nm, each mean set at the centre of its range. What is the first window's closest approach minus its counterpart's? -4.9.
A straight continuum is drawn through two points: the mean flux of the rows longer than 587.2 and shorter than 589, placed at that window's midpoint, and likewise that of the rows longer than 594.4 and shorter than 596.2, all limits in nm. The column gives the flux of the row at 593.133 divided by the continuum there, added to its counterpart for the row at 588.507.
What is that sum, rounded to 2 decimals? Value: 2.04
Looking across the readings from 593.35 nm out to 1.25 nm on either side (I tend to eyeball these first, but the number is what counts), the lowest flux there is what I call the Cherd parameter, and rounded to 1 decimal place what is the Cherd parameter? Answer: 19.7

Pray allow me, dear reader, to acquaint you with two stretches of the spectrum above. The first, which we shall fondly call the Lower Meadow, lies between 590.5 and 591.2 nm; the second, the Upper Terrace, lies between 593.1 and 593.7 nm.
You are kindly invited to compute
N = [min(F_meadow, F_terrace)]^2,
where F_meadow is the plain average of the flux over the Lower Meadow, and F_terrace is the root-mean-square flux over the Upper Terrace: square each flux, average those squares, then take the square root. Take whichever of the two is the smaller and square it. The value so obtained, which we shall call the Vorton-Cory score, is 393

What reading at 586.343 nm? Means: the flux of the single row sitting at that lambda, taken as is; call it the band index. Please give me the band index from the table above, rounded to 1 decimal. 19.7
